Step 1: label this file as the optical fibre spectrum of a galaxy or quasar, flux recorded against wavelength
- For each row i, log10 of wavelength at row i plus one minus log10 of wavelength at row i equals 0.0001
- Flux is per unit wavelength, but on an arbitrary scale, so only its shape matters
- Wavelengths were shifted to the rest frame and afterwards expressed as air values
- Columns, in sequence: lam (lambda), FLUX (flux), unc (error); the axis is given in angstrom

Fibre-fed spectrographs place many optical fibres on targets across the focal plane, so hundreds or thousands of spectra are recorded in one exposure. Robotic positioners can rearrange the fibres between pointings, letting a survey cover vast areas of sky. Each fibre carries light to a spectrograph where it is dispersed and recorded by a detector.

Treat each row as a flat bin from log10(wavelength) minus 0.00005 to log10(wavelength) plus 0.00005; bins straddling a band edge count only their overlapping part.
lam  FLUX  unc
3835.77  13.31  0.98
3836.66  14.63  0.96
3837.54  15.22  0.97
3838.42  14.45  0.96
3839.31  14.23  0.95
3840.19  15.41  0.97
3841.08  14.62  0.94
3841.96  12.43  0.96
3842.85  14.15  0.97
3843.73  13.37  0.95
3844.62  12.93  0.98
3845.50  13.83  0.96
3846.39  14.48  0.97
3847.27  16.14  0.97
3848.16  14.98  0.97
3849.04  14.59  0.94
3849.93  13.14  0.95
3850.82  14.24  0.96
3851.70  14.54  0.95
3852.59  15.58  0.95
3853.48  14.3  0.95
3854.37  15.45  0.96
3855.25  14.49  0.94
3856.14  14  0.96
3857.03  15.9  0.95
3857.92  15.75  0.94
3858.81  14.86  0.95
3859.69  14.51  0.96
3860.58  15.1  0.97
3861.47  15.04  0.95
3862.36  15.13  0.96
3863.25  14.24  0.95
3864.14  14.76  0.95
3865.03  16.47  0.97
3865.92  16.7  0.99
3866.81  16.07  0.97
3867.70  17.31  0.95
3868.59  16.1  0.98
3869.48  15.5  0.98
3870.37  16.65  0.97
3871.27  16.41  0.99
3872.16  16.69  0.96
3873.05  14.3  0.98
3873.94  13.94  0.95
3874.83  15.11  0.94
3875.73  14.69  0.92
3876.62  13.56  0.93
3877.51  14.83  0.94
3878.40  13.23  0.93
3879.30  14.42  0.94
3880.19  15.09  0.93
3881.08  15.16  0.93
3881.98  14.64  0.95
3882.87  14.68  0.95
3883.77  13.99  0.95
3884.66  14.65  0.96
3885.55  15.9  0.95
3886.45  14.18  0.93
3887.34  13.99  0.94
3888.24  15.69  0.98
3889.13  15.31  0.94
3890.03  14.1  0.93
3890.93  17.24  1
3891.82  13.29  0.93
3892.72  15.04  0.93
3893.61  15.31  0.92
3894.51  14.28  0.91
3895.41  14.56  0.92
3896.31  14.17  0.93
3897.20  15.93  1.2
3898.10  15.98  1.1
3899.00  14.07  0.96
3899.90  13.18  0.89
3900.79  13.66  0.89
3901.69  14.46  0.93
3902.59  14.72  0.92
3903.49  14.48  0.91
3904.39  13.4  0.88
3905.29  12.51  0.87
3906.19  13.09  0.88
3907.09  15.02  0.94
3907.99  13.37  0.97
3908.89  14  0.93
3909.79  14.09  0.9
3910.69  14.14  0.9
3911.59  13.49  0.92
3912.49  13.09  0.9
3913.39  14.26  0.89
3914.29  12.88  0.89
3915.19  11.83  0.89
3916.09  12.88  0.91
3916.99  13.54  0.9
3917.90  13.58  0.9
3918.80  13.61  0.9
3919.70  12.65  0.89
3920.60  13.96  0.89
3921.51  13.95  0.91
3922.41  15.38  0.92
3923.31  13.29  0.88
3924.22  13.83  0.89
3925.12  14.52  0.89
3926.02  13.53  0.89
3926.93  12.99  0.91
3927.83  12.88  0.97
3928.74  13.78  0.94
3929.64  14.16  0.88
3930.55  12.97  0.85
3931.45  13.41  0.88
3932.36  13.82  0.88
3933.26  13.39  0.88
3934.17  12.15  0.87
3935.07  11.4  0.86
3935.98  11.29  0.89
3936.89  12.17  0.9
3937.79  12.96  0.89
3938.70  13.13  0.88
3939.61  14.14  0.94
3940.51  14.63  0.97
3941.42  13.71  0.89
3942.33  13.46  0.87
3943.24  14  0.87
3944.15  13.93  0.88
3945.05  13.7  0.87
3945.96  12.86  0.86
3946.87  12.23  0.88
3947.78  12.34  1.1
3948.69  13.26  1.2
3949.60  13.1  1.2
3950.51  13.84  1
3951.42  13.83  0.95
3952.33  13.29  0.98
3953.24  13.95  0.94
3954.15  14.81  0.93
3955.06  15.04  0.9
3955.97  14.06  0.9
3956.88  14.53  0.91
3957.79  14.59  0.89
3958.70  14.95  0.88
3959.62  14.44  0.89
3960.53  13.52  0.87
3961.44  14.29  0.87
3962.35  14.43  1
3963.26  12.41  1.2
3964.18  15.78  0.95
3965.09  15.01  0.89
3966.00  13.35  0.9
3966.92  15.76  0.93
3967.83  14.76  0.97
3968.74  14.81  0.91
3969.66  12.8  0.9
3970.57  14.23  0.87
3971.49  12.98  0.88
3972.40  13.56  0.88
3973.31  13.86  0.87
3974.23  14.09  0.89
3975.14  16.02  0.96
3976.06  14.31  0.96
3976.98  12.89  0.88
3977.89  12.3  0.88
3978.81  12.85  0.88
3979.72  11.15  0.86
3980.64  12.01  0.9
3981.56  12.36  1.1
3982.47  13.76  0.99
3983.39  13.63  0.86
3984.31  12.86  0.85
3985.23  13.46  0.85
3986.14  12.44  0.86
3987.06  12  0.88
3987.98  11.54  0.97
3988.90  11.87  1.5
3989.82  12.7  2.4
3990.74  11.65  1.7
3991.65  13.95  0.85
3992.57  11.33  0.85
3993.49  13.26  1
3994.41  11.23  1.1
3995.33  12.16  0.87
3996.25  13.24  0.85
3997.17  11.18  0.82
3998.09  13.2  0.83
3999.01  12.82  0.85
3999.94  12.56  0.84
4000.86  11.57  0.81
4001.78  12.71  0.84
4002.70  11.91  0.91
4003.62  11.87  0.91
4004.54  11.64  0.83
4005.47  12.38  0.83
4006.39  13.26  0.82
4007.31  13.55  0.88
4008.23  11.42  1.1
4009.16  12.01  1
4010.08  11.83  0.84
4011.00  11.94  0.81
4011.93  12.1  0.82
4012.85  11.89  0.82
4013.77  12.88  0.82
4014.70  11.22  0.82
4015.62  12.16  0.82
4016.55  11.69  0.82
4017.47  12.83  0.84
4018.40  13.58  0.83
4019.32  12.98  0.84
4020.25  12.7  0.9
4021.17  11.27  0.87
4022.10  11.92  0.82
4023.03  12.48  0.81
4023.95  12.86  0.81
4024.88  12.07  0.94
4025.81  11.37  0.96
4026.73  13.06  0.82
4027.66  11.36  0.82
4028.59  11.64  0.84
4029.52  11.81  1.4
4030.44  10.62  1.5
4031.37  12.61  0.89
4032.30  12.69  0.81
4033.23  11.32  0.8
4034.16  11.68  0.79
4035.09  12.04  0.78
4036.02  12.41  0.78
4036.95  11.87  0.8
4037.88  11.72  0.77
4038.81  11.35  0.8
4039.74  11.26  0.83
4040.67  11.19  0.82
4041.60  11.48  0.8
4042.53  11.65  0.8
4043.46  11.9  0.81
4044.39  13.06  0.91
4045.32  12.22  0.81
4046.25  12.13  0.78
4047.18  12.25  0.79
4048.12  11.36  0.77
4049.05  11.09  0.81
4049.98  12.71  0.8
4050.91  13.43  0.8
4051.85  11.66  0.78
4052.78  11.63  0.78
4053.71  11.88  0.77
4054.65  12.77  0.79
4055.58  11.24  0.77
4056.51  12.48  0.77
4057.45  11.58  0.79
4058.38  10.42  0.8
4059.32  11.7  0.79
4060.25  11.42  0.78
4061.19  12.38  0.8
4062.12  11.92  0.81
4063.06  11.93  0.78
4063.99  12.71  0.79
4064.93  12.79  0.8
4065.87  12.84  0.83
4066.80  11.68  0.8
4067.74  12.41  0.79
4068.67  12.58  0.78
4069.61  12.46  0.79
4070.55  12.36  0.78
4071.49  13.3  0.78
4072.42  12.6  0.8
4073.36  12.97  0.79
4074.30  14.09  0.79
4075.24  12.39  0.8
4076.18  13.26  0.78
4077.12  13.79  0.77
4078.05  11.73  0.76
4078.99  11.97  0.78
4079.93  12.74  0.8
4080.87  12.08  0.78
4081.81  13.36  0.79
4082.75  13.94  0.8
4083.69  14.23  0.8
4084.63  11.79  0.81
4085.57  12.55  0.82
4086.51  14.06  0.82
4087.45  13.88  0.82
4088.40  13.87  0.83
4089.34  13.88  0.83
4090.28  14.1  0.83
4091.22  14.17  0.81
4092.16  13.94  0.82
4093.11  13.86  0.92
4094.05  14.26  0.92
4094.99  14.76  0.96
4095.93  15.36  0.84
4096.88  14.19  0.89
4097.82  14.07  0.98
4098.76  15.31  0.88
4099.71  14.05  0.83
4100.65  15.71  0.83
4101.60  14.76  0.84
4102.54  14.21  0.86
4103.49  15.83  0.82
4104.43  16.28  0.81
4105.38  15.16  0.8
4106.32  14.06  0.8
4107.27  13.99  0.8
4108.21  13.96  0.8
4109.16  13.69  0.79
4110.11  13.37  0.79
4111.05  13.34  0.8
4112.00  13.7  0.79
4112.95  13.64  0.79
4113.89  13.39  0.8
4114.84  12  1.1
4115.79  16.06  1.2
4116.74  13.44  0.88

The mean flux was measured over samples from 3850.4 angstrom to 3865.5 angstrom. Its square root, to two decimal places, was 3.87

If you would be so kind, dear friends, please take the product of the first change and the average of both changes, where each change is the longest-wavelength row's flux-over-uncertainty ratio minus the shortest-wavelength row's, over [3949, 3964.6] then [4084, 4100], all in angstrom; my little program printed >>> 23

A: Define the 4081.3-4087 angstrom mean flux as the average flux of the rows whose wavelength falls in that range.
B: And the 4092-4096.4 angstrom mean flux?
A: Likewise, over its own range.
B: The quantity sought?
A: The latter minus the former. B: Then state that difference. 1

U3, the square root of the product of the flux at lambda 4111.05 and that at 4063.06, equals 12.6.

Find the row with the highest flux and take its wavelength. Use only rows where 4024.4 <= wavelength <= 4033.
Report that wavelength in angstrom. 4026.73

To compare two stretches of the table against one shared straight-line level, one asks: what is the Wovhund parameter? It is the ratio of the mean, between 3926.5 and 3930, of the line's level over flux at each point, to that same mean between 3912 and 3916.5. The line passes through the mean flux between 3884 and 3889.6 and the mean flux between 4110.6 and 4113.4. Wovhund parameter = 0.96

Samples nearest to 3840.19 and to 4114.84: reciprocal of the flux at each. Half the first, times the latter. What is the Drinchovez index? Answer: 0.0027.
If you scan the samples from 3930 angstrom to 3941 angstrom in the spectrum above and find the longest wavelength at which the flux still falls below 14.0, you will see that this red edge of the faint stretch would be 3938.70 angstrom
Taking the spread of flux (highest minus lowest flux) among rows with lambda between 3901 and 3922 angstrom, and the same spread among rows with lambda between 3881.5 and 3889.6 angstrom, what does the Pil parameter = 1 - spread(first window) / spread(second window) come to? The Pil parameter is -0.67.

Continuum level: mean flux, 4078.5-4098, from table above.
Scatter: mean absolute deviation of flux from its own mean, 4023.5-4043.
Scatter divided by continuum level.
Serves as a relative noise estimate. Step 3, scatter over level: 0.036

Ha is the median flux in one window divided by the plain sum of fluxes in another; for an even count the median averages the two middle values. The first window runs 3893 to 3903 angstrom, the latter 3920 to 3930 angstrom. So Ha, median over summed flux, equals 0.095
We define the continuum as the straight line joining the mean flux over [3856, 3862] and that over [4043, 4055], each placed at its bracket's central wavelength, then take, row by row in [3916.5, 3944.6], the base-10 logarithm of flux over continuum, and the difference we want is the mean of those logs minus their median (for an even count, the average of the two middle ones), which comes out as -0.0013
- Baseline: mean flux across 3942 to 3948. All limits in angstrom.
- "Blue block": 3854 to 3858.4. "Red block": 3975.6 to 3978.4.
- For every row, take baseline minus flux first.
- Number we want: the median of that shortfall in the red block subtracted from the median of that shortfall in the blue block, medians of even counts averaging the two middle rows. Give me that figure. -2.6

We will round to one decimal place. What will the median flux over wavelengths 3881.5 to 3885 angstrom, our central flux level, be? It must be 14.6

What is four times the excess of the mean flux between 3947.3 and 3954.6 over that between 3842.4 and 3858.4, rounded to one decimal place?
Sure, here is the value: -4.0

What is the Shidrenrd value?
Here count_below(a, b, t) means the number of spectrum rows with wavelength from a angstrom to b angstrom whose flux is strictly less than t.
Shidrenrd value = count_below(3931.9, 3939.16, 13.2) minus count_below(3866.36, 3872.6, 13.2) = 6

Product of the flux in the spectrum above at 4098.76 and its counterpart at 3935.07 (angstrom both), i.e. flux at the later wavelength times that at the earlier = 175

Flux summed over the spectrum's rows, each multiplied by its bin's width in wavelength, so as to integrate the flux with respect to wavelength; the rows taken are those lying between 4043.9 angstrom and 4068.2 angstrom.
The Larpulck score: 293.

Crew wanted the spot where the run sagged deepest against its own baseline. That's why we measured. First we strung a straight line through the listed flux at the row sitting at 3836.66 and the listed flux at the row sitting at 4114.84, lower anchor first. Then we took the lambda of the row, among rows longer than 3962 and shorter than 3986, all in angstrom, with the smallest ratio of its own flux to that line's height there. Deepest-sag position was 3979.72 angstrom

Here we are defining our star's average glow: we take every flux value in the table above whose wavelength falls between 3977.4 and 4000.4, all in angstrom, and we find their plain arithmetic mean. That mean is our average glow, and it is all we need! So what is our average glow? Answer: 12.5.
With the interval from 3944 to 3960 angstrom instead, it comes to 13.8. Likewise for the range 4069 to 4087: 12.9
